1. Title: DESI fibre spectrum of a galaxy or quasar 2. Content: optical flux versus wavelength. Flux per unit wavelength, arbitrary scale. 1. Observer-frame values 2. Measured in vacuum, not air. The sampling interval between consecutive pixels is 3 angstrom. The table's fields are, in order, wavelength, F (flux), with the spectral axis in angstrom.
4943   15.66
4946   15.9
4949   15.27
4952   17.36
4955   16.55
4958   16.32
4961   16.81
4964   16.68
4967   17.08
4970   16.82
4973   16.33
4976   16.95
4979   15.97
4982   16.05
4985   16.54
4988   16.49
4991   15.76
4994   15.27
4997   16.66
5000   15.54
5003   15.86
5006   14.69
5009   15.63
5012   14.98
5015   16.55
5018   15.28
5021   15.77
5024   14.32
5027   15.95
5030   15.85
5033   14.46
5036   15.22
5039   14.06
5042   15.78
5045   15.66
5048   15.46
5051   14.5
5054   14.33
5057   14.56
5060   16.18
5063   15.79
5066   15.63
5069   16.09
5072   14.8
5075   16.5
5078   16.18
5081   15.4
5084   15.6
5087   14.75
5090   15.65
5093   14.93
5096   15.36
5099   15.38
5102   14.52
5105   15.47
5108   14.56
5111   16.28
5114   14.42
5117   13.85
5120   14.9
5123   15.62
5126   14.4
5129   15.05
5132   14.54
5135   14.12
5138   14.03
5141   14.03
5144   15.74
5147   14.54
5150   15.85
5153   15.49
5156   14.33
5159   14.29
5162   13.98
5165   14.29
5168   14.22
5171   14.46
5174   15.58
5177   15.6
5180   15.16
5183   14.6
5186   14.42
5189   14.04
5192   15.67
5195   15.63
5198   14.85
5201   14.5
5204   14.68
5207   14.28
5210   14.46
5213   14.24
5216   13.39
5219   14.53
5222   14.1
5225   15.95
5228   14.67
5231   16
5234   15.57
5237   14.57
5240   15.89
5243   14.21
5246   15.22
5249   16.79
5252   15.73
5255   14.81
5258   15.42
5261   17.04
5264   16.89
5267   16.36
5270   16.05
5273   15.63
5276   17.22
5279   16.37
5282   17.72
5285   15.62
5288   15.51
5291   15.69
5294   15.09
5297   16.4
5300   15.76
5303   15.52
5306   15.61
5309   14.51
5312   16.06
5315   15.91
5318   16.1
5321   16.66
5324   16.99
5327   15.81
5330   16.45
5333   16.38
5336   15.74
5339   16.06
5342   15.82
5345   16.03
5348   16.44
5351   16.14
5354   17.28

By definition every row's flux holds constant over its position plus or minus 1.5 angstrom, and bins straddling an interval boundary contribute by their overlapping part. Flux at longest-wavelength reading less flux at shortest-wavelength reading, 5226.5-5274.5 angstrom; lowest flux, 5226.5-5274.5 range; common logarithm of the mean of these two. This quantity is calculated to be 0.880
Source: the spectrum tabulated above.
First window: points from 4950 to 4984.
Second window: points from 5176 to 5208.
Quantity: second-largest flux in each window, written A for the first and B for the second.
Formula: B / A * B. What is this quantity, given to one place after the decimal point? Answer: 14.3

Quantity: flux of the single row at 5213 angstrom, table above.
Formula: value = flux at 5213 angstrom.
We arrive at 14.24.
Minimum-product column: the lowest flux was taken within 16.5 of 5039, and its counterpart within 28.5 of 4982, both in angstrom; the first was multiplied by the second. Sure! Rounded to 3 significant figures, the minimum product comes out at 207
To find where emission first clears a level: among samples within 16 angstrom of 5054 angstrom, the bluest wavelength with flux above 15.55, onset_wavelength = 5042 angstrom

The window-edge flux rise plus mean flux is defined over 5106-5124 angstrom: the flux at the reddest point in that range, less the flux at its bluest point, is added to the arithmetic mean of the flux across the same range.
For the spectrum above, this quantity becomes 16.0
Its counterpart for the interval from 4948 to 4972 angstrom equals 18.2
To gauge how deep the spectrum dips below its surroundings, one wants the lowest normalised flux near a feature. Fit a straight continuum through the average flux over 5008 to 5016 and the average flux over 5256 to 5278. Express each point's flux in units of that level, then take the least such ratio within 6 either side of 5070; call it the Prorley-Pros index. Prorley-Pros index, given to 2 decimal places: 0.93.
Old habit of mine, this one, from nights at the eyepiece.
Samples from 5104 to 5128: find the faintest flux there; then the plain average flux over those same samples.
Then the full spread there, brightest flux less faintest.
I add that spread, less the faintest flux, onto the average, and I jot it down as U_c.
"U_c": 3.5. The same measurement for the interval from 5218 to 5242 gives 3.0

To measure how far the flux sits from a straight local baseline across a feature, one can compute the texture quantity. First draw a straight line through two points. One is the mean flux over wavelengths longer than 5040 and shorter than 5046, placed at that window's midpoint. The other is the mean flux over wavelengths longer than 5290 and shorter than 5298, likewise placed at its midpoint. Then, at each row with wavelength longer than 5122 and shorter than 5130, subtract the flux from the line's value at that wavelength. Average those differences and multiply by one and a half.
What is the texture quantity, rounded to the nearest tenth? 1.0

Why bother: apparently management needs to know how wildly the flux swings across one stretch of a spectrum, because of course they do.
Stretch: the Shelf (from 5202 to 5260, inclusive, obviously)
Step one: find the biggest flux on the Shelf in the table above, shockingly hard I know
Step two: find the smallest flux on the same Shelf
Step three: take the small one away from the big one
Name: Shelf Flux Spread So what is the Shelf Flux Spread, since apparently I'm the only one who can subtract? 3.40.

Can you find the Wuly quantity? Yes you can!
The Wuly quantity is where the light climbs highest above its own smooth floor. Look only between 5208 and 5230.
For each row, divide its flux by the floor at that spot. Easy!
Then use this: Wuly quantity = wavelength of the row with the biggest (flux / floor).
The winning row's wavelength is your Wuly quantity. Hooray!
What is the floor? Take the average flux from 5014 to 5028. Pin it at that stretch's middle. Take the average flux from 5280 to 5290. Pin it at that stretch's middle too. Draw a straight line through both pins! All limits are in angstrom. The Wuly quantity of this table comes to 5225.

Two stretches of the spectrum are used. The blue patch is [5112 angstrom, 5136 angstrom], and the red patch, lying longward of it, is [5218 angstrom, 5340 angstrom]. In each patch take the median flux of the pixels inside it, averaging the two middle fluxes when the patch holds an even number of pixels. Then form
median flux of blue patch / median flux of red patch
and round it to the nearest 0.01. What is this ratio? 0.92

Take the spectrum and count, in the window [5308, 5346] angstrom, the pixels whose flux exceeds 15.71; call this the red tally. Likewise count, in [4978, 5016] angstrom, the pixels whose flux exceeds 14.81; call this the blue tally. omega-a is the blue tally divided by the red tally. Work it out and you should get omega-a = 1.0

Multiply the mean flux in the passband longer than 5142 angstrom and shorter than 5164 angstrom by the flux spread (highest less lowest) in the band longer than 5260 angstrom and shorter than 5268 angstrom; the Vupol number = 10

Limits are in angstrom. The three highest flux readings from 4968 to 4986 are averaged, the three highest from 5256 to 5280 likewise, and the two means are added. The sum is 33.8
